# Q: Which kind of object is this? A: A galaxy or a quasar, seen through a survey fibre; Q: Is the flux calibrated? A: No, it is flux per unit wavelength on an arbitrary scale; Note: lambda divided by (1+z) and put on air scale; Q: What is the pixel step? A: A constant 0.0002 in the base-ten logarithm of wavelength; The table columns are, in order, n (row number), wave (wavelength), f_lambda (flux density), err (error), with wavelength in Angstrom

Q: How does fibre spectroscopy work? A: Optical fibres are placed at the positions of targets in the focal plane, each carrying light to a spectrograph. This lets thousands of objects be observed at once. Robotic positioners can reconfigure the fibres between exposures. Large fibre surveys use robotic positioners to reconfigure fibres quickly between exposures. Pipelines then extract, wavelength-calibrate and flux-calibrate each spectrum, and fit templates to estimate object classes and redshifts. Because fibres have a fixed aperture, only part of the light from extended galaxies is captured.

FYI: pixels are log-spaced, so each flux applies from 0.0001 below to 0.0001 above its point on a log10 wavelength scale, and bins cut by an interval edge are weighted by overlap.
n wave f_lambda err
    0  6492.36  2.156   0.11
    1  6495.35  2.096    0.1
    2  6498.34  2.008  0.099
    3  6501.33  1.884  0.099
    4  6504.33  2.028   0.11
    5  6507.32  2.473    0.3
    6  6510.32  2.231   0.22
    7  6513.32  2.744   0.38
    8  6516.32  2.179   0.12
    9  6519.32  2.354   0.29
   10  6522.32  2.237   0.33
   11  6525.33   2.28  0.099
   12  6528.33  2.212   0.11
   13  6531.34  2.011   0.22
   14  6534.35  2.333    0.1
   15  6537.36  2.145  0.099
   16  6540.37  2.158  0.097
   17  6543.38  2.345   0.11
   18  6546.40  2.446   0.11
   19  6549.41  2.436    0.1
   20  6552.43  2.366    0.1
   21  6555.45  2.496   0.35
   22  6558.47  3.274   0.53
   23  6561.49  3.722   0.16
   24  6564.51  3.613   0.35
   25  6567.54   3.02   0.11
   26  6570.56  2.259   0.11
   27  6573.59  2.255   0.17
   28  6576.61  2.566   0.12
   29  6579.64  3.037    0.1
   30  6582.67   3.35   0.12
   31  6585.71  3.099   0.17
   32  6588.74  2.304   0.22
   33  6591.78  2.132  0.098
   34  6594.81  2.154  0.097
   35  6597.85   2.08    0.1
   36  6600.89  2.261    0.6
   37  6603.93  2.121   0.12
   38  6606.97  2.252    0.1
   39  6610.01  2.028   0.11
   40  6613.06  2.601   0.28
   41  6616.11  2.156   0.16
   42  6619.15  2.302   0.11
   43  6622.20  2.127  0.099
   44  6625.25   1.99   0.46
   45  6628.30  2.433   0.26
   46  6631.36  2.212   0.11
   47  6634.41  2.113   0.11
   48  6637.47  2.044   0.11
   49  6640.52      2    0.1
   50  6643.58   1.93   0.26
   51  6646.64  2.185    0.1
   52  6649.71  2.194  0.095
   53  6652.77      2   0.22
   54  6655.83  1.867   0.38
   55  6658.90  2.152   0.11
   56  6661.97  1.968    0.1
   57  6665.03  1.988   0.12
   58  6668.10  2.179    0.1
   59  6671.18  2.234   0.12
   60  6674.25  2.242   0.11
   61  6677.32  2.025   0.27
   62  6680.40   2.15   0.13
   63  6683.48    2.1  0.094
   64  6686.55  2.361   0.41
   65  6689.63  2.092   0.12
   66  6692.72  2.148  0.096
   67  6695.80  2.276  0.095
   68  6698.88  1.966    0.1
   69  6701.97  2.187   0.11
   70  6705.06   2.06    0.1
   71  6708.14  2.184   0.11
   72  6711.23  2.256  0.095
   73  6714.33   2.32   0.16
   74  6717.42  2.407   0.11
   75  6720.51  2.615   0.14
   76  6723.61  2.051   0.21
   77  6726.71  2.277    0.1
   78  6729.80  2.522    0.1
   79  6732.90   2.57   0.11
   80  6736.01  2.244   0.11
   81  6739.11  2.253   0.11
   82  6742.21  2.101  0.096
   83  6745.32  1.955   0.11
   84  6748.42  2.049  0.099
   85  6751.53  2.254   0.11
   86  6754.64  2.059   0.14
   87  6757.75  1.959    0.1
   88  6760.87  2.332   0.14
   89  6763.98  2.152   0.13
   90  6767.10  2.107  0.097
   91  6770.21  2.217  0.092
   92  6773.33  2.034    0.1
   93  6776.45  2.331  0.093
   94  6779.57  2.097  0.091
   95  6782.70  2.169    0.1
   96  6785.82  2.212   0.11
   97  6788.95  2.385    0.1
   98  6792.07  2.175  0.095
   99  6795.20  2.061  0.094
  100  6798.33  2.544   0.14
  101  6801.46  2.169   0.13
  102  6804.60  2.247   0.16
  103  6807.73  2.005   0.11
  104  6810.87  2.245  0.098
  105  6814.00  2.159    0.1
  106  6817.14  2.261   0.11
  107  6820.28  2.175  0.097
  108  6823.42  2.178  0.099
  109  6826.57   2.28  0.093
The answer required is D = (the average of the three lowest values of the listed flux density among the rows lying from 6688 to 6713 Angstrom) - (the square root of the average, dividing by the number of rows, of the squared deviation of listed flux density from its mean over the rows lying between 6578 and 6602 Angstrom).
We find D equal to 1.56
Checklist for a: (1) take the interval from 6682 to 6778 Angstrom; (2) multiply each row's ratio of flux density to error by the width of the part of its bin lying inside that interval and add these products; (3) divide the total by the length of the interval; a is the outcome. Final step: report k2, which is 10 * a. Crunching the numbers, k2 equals 198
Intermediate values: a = 19.8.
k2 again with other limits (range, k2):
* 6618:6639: 162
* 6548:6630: 174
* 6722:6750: 203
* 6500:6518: 134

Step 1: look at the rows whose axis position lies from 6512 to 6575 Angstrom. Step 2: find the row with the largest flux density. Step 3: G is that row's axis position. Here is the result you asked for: 6561.49 Angstrom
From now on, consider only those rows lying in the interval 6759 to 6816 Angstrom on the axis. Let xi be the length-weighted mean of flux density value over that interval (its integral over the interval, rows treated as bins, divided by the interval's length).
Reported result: 2.20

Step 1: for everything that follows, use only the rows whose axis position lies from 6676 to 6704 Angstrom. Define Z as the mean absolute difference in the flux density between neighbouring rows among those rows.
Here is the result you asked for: 0.18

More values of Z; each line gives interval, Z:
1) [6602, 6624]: 0.28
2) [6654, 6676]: 0.12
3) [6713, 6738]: 0.24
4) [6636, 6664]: 0.15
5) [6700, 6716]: 0.10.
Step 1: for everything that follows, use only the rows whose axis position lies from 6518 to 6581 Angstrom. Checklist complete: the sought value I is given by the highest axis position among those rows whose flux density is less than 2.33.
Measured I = 6573.59 Angstrom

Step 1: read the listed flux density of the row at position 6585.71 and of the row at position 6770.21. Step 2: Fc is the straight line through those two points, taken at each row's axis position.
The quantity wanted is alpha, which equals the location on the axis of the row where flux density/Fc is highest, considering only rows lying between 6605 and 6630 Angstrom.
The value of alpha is 6613.06 Angstrom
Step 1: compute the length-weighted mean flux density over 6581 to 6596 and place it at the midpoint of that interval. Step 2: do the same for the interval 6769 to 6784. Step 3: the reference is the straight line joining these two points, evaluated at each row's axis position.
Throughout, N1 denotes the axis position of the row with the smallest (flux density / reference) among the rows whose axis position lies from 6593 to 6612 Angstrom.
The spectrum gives 6610.01 Angstrom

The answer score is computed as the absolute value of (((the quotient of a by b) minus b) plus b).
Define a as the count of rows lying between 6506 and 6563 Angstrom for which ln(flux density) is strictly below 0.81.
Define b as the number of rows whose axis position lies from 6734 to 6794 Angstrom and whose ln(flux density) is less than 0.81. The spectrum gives 0.50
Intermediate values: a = 7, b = 14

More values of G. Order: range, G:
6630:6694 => 6686.55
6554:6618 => 6561.49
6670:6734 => 6720.51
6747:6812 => 6798.33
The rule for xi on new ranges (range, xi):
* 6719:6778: 2.21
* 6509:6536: 2.29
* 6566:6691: 2.26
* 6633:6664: 2.04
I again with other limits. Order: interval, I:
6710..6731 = 6726.71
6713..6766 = 6763.98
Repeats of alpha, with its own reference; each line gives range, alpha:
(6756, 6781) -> 6776.45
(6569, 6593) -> 6582.67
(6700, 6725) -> 6720.51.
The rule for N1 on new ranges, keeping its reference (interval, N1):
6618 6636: 6625.25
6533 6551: 6537.36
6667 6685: 6677.32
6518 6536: 6531.34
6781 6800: 6795.20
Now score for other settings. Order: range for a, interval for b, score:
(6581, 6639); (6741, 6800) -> 0.79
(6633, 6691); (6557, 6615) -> 3.60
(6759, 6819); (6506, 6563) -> 2.00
